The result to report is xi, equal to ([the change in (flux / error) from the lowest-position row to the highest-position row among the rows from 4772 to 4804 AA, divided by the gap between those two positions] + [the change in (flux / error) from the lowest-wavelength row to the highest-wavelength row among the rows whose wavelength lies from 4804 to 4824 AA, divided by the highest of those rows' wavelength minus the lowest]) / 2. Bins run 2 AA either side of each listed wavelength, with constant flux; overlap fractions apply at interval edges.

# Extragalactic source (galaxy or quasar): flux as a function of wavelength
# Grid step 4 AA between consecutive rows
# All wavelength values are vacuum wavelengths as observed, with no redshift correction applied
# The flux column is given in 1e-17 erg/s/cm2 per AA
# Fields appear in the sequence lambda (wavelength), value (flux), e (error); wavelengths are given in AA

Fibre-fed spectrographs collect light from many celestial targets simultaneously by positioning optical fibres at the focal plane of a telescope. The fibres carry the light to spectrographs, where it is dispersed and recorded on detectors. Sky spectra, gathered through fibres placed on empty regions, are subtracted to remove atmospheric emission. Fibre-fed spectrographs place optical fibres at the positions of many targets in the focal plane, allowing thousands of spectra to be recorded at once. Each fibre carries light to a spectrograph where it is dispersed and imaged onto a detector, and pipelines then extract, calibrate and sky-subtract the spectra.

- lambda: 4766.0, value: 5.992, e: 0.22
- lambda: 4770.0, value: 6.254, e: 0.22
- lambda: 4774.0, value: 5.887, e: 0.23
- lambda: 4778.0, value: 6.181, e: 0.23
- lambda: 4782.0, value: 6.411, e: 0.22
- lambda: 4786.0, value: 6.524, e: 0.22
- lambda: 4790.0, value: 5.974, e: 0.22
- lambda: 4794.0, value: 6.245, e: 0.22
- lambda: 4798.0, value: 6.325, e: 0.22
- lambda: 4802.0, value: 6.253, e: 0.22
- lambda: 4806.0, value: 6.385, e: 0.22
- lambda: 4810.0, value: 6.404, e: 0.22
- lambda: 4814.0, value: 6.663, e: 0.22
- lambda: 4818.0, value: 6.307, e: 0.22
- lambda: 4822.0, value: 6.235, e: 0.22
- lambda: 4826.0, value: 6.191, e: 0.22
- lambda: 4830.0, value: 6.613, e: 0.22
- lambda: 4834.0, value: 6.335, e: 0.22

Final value 0.03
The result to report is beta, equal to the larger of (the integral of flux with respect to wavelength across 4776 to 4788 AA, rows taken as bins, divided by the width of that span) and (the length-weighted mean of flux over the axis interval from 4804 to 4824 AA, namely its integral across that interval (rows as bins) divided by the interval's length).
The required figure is 6.40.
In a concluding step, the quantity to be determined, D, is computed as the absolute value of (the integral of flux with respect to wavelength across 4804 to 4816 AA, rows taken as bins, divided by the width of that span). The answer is 6.48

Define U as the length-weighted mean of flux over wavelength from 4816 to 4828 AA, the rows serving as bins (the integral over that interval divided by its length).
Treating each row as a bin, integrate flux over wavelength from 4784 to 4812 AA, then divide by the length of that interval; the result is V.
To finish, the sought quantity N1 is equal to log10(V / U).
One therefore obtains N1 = 0.004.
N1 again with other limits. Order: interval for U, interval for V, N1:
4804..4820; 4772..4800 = -0.015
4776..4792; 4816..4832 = 0.004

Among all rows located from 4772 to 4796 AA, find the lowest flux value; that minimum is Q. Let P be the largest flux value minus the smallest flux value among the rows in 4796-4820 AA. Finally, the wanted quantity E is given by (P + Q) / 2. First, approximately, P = 0.41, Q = 5.887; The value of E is 3.15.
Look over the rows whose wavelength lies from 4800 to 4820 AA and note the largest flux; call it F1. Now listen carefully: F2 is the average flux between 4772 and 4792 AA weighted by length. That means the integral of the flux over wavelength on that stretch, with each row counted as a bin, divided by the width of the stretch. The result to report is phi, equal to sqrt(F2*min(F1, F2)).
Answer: 6.20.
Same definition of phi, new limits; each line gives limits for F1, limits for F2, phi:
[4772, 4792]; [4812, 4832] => 6.40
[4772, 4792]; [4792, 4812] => 6.32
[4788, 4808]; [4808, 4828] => 6.36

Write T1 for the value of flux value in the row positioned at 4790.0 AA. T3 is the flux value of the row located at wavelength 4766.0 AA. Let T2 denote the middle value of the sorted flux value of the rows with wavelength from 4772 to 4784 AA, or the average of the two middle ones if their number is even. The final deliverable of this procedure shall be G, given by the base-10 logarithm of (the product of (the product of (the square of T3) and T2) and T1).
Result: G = 3.12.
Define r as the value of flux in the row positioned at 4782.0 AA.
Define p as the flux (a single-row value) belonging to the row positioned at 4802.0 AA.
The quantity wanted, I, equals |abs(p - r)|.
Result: 0.16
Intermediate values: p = 6.253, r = 6.411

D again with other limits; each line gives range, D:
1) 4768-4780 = 6.11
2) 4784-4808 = 6.28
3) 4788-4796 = 6.11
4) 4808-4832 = 6.40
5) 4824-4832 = 6.40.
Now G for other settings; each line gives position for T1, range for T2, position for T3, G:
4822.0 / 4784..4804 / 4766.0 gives 3.15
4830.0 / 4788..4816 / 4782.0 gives 3.24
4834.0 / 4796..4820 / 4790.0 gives 3.16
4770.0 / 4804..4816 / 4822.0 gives 3.19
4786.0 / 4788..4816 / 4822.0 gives 3.21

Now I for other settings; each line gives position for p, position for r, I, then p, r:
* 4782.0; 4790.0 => 0.44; 6.411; 5.974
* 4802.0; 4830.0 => 0.36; 6.253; 6.613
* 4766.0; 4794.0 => 0.25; 5.992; 6.245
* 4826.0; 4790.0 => 0.22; 6.191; 5.974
